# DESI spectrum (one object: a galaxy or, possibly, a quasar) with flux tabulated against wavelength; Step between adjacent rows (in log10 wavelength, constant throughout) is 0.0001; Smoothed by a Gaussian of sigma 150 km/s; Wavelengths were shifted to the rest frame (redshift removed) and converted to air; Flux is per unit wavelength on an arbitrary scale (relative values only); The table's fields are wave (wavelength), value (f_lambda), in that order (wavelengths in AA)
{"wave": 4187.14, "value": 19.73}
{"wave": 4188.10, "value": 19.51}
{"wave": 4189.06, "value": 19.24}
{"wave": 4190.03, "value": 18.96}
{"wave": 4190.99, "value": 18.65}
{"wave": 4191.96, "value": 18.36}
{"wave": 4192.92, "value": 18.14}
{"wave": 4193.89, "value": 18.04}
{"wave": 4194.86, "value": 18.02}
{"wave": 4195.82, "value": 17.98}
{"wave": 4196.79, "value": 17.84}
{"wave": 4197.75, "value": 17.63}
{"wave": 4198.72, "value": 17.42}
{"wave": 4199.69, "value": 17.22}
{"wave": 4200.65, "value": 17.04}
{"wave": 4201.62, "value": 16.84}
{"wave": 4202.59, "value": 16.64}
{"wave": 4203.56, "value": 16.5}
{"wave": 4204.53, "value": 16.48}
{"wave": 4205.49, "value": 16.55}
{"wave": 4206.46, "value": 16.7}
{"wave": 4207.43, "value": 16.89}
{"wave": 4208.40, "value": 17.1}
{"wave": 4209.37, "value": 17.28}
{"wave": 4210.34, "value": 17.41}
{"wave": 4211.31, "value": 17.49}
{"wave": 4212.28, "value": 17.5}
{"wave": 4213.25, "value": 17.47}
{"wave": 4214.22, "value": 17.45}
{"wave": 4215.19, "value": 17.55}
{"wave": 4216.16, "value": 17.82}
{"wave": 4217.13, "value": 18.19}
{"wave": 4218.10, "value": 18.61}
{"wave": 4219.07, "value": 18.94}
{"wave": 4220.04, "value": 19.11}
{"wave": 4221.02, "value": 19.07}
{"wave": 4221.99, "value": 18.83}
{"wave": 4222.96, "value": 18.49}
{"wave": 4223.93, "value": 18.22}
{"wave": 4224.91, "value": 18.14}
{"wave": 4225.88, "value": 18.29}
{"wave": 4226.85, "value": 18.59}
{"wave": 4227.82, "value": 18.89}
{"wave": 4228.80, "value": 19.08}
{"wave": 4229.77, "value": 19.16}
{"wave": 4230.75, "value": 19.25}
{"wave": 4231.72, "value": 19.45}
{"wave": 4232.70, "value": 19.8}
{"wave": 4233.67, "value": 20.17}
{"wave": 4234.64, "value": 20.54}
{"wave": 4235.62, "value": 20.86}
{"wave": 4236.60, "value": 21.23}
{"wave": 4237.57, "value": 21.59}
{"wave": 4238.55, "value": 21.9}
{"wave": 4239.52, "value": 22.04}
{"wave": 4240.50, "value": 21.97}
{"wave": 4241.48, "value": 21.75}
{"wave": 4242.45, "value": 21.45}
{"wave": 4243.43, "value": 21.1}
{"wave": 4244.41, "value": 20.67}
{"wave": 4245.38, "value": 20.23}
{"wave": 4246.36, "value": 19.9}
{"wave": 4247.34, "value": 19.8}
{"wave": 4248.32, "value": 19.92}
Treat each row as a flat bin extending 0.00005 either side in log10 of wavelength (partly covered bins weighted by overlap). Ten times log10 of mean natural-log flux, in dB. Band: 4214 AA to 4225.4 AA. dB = 4.64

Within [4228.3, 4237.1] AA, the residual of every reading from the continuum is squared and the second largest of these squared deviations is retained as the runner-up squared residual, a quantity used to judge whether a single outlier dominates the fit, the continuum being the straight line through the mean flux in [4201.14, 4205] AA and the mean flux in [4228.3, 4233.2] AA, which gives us 1.1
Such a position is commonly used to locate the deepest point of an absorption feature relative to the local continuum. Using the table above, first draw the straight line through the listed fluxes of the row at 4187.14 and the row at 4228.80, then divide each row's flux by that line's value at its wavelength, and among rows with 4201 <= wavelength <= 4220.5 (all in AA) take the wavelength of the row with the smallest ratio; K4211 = 4204.53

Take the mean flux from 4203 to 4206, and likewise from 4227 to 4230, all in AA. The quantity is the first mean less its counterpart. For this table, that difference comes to -2.5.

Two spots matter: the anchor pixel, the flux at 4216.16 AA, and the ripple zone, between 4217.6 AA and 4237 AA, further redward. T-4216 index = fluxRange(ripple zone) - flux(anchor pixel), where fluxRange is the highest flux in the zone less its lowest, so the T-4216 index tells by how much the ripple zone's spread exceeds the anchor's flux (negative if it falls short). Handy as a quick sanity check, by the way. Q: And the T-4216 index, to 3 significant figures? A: -14.7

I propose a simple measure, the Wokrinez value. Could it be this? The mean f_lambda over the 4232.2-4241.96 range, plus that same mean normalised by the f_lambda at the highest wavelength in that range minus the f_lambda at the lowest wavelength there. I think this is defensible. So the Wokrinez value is 32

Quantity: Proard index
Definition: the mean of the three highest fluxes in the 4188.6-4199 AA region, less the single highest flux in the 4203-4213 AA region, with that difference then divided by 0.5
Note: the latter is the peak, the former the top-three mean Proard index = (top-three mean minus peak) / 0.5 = 2.9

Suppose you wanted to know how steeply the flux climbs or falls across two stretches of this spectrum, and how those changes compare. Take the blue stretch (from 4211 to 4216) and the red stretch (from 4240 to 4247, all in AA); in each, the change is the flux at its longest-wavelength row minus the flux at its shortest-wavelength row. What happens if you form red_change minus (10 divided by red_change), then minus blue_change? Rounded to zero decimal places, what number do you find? 3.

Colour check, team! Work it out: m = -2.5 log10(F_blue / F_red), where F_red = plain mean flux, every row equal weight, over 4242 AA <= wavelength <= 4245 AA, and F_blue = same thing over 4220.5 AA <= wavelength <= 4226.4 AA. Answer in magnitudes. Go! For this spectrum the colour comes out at 0.14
